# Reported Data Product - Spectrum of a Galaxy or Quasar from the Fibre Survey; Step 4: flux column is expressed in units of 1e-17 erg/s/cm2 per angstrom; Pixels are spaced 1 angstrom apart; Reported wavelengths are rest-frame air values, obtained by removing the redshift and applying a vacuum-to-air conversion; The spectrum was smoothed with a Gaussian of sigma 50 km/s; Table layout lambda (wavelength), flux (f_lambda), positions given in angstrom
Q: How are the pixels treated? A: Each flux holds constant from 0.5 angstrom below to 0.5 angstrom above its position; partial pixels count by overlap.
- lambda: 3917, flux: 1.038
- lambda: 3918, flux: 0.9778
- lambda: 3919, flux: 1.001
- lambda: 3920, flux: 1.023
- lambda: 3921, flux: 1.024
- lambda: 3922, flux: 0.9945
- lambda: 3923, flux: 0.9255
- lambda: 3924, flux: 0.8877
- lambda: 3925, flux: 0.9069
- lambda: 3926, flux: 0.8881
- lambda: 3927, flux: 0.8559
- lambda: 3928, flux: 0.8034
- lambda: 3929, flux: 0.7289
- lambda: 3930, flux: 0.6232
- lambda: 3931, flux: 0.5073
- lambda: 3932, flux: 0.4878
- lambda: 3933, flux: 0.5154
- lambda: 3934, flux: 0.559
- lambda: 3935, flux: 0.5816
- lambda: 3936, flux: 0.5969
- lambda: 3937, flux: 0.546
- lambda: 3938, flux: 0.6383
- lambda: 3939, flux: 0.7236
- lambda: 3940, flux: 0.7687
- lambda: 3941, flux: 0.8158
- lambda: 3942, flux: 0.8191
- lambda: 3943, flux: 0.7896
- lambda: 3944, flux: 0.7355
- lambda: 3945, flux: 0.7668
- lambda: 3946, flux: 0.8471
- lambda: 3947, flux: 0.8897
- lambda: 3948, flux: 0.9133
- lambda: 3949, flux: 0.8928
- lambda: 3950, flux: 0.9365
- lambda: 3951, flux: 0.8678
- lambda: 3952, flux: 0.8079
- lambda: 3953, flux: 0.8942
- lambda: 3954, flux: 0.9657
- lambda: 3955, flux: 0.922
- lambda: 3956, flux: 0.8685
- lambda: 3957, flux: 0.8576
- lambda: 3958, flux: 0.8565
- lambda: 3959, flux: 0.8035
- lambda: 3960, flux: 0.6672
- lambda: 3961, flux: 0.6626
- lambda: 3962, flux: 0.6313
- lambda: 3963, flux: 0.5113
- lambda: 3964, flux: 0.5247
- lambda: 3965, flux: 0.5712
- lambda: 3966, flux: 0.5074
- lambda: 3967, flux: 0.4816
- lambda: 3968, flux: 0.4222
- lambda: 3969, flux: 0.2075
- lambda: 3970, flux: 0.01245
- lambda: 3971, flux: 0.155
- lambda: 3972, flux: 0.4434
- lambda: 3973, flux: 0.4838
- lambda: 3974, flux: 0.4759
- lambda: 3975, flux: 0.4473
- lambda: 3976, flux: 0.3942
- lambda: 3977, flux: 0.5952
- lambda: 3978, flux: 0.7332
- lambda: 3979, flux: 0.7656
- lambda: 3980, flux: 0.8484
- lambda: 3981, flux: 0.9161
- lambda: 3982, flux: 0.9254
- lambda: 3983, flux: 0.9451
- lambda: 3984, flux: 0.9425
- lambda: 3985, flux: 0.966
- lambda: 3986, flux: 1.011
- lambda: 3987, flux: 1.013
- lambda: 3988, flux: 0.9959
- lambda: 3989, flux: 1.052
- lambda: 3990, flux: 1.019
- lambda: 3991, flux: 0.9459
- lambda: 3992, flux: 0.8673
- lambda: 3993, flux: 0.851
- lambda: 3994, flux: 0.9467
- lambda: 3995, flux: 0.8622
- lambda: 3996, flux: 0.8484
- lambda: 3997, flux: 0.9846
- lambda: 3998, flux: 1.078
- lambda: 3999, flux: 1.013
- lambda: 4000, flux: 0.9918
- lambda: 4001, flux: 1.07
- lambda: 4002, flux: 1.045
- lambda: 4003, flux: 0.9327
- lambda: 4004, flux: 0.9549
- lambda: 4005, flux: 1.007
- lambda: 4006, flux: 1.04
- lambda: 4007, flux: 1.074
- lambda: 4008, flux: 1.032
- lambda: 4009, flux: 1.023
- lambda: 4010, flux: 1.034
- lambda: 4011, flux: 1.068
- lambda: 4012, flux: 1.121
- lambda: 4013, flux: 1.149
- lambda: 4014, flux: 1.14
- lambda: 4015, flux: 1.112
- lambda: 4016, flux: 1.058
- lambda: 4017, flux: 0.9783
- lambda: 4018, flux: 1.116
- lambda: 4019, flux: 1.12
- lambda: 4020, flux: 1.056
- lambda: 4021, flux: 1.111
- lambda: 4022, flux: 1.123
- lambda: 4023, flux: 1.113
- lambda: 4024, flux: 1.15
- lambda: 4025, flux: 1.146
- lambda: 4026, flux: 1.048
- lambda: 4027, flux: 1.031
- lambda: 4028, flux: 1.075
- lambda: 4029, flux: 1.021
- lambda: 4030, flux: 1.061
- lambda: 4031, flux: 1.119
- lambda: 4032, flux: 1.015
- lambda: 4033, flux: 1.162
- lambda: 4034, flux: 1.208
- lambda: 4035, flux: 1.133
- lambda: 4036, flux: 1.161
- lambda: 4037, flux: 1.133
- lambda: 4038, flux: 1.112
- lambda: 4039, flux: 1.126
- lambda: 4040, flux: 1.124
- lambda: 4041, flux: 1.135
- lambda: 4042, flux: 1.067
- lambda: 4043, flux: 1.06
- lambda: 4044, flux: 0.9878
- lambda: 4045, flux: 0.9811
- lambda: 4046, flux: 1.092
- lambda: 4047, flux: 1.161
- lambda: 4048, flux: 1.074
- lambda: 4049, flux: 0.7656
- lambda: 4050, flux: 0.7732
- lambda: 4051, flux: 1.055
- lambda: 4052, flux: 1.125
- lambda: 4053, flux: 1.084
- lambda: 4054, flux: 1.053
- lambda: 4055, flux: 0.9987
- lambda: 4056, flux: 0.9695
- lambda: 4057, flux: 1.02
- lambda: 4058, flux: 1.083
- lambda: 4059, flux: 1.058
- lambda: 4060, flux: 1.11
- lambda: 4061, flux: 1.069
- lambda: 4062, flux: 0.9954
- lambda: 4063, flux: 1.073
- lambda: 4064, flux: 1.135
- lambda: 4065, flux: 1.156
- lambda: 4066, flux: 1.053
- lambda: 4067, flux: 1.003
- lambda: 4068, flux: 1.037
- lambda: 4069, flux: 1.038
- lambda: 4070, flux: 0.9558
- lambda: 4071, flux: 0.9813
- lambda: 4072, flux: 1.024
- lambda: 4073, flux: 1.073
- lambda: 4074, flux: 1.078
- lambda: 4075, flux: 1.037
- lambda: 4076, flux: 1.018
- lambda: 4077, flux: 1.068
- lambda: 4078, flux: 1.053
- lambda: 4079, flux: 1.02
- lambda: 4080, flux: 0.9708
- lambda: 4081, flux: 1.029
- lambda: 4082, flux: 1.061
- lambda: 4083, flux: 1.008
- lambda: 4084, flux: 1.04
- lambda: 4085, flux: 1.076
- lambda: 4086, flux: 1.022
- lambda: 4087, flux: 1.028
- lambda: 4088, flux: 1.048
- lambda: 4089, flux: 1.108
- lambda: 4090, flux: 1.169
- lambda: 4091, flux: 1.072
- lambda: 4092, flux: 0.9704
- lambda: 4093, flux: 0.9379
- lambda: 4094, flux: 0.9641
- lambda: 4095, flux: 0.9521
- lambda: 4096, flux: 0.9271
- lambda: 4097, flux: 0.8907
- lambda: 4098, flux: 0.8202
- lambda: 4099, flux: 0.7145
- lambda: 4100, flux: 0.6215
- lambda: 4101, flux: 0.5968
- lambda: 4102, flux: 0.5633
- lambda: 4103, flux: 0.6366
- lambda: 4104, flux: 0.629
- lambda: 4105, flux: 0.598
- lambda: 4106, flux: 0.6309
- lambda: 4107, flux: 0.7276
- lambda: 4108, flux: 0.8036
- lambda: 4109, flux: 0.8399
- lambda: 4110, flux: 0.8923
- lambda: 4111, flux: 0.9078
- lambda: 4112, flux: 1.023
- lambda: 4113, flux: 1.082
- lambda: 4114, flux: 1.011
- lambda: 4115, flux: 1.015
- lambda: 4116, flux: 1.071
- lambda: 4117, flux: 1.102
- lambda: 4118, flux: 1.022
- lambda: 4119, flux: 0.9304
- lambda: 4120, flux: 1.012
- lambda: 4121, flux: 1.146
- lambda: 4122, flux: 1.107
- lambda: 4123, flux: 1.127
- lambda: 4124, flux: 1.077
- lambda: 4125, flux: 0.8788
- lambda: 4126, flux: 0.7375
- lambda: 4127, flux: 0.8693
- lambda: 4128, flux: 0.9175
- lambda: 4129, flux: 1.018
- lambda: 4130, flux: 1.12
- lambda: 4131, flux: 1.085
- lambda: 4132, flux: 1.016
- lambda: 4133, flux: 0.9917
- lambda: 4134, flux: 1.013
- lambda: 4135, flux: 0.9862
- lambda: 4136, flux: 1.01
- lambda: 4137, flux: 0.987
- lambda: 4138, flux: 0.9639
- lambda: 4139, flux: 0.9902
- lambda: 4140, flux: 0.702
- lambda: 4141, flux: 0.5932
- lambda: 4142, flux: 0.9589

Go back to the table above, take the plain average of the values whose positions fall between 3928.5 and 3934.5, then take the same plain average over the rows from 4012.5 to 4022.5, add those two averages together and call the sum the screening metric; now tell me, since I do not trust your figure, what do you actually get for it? 1.67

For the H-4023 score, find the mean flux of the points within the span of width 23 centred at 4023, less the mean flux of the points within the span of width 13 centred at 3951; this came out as 0.22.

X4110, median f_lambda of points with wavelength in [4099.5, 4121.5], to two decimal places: 0.90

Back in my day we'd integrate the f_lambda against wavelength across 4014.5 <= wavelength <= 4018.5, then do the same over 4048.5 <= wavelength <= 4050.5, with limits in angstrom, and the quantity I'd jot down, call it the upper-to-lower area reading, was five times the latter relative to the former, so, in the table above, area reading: 1.8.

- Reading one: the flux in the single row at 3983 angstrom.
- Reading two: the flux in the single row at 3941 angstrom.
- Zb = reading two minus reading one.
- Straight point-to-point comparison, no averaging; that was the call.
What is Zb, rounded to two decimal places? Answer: -0.13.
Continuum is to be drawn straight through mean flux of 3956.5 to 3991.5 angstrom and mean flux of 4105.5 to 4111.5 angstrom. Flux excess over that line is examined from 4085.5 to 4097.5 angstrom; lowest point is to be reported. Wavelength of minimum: 4097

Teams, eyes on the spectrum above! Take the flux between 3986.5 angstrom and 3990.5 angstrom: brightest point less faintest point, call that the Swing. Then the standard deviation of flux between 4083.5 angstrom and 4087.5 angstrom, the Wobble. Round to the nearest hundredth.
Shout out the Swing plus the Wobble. 0.08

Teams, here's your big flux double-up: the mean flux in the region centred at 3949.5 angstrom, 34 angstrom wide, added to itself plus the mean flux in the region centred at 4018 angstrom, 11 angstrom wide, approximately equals 2.6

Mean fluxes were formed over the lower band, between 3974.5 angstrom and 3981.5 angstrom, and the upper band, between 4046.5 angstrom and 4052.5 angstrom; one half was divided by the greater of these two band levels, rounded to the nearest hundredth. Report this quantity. 0.50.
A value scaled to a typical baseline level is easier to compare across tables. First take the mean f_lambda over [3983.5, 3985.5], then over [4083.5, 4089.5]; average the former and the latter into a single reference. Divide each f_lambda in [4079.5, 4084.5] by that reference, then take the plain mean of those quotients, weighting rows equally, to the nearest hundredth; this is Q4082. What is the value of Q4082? 1.02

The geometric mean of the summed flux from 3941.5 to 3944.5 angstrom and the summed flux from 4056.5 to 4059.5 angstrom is 2.72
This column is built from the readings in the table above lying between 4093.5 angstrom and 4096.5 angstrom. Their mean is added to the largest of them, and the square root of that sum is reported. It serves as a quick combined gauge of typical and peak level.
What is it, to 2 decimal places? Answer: 1.38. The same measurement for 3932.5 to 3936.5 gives 1.08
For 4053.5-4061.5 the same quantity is 1.47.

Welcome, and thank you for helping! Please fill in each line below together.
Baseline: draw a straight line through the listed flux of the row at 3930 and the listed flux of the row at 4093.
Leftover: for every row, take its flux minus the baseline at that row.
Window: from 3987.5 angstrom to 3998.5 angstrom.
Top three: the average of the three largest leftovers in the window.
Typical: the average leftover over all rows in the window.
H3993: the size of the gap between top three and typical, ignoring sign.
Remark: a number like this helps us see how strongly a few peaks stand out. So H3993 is 0.10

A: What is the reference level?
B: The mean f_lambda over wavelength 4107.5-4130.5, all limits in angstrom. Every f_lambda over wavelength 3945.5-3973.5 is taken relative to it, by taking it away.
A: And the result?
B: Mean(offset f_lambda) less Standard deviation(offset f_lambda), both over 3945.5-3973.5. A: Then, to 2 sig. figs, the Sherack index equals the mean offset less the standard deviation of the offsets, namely -0.58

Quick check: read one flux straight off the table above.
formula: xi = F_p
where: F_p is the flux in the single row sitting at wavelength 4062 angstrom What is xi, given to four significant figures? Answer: 0.9954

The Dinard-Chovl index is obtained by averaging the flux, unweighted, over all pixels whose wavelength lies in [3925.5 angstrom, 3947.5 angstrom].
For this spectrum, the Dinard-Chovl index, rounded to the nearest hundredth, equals 0.70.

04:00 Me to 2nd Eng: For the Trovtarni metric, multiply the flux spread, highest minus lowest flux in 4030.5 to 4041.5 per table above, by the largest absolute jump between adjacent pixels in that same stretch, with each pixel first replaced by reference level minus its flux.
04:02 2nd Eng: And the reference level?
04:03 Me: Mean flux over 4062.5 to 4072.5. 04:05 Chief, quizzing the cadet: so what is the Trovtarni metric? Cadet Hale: 0.028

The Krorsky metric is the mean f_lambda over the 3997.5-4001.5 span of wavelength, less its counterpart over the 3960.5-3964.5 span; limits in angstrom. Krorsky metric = 0.46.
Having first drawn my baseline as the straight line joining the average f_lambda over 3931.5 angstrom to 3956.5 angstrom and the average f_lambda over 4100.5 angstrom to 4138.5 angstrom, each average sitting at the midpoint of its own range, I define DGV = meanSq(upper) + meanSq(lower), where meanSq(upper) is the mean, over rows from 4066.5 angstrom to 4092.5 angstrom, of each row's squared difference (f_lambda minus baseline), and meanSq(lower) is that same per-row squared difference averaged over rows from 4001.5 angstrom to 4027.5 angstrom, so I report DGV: 0.084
